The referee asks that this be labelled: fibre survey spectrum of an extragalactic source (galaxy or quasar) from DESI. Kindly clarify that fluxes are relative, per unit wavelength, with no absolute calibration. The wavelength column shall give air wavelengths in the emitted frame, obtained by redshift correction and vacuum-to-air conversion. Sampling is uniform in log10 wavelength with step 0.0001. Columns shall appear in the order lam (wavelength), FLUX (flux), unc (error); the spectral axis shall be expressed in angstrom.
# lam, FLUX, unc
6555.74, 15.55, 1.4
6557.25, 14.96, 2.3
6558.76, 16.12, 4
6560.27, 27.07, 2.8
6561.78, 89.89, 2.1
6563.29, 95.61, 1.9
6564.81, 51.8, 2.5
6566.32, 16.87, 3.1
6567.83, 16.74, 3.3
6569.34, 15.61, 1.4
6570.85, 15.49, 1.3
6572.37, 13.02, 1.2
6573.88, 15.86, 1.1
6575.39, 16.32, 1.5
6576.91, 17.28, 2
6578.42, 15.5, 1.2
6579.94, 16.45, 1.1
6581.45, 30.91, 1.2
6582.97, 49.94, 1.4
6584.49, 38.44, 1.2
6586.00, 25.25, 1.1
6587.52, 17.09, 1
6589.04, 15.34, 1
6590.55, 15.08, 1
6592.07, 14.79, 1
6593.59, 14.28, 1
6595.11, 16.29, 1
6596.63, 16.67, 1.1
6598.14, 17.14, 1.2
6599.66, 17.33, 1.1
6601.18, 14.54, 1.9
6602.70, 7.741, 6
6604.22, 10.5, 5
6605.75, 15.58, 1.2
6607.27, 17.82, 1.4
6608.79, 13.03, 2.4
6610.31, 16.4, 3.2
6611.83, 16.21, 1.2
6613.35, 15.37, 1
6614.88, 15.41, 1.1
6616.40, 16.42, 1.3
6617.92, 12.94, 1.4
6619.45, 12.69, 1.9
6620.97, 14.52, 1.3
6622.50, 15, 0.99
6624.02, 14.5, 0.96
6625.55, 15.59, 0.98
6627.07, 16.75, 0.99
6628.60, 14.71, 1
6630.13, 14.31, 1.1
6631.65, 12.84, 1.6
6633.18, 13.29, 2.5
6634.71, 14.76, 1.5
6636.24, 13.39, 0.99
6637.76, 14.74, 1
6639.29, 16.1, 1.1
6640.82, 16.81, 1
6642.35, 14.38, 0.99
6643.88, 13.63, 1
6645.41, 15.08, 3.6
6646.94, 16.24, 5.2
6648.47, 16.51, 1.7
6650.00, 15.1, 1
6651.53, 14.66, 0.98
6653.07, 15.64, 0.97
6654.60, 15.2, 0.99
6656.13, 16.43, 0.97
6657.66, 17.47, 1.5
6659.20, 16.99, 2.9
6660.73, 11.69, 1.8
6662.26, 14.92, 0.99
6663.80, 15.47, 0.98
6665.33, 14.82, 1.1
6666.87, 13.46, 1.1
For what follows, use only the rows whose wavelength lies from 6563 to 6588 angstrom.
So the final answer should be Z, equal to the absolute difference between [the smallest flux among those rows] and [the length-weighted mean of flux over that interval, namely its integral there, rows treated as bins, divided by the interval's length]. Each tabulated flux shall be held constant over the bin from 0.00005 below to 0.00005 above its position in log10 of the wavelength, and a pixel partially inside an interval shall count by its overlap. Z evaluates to 13.4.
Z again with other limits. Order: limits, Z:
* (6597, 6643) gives 7.0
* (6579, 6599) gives 7.8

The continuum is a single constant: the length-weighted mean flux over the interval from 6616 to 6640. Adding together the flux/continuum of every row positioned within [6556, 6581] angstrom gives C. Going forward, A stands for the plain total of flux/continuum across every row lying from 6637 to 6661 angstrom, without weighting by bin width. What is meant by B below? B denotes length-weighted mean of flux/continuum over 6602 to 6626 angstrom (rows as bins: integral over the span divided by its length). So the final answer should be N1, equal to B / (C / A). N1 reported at 0.5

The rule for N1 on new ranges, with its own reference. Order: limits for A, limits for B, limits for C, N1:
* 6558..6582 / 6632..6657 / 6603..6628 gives 2.1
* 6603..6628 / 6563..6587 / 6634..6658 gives 1.8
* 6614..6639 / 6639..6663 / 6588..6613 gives 1.0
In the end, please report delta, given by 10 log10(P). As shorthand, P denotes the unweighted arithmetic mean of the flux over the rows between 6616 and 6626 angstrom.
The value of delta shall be 11.6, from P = 14.5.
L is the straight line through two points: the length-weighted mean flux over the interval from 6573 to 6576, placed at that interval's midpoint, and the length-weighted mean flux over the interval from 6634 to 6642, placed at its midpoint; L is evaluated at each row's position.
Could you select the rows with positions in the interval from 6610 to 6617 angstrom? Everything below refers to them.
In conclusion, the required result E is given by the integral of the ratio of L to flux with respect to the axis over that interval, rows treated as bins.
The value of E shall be 6.8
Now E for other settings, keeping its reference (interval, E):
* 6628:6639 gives 11.9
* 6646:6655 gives 8.7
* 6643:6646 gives 3.2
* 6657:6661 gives 3.9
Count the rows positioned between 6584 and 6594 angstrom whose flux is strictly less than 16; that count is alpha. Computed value 4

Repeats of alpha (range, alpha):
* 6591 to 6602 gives 3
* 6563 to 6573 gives 3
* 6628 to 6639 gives 7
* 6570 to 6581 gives 4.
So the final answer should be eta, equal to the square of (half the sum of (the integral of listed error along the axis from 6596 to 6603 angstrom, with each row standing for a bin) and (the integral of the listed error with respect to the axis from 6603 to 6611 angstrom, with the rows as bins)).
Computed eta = 340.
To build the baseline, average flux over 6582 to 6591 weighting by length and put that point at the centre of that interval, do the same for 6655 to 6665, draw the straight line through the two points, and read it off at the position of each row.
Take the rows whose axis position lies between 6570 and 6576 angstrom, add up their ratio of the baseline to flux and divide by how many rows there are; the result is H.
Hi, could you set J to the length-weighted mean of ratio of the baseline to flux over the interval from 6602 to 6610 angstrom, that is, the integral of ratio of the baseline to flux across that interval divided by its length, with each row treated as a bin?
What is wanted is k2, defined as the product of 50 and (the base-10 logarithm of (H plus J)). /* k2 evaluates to 29.9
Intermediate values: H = 1.96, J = 2.0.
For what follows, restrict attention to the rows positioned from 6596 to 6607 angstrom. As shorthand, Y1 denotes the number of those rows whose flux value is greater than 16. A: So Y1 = 3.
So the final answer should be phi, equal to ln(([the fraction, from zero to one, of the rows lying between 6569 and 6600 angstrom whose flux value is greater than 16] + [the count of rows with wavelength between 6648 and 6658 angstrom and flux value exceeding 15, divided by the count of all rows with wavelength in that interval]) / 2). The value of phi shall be -0.3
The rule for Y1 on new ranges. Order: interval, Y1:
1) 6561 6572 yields 5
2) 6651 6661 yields 3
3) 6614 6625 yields 1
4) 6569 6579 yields 2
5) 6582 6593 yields 4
